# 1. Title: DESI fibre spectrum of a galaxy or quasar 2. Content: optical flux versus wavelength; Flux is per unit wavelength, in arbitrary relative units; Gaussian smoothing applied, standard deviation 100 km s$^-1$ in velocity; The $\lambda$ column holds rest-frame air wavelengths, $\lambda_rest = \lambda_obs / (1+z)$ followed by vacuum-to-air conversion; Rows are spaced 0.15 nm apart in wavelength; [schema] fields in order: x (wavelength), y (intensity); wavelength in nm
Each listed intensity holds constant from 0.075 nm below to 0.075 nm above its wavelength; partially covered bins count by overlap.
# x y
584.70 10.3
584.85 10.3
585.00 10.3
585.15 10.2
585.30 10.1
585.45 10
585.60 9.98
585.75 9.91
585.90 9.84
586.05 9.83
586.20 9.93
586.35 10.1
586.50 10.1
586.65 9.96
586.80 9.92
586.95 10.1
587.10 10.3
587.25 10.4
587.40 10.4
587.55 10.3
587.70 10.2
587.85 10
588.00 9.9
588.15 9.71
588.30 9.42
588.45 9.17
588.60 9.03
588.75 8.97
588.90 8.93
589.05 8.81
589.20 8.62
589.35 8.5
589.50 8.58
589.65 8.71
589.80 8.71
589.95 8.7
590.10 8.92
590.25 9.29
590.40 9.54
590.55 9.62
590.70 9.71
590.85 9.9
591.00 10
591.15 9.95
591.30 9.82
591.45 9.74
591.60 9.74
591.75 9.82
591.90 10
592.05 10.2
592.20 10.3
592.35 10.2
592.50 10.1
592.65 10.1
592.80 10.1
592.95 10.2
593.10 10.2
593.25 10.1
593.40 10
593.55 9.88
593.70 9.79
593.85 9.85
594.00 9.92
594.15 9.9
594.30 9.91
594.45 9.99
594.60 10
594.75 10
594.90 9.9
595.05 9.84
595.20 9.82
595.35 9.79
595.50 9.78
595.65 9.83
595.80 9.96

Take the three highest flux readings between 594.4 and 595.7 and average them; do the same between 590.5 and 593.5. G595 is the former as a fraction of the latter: 0.98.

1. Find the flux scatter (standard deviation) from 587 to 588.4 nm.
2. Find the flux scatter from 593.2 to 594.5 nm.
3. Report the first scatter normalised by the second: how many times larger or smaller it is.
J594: 3.7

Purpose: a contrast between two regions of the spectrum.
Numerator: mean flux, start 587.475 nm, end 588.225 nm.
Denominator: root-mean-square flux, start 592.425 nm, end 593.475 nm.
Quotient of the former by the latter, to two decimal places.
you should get 0.99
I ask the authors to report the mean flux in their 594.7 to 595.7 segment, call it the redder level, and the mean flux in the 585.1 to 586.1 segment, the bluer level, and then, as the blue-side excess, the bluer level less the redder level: 0.1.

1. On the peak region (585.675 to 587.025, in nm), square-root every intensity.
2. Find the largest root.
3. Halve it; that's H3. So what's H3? 1.59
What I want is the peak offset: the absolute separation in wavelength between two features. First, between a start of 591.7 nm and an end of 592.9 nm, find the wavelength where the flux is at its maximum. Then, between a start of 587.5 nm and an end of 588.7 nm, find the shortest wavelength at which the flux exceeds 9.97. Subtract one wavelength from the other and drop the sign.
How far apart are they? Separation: 4.65 nm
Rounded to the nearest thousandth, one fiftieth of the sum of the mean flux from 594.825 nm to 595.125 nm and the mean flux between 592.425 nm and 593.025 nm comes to 0.400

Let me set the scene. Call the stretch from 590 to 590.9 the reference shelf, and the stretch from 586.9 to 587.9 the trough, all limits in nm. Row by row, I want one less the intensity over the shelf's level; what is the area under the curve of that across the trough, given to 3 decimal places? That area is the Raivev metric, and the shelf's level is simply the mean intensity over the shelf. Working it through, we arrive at -0.083 nm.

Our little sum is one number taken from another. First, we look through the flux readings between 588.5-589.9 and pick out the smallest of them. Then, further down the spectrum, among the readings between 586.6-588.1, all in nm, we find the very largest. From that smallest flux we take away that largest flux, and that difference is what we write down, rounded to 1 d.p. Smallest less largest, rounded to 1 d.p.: -1.9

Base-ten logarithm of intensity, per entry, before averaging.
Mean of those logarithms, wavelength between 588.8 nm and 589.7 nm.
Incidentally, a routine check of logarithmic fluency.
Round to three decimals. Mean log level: 0.939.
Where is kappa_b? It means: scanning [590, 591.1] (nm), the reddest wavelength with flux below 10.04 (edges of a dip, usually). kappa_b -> 591.00 nm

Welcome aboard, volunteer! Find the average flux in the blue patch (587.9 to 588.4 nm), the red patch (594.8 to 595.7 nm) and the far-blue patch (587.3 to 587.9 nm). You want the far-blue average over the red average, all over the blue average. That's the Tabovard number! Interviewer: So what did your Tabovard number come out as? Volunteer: 0.108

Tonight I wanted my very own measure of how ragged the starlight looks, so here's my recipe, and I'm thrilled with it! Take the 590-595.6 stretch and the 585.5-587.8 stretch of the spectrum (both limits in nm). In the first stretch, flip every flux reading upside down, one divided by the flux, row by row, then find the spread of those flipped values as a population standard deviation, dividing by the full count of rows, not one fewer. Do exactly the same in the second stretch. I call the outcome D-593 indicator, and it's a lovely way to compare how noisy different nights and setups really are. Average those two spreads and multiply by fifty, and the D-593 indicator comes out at 0.11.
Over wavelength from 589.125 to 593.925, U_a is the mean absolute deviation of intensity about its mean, 0.5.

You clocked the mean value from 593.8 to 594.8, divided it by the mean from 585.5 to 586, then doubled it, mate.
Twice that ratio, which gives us 2.01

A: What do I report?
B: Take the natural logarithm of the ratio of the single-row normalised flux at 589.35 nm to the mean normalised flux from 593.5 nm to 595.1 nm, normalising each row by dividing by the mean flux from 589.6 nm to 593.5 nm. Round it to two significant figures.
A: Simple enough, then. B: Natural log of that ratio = -0.15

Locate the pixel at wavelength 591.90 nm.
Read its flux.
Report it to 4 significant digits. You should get 10.00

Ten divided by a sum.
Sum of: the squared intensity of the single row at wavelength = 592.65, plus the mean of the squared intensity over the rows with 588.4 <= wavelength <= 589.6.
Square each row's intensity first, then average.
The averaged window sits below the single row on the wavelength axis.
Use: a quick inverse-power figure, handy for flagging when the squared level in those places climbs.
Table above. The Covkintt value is 0.0556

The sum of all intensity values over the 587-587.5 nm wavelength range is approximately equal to 31.10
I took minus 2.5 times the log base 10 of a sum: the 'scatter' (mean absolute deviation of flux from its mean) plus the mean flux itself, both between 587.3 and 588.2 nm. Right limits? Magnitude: -2.53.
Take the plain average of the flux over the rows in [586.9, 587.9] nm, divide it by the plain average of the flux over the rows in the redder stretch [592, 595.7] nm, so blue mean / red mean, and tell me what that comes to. 1.03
